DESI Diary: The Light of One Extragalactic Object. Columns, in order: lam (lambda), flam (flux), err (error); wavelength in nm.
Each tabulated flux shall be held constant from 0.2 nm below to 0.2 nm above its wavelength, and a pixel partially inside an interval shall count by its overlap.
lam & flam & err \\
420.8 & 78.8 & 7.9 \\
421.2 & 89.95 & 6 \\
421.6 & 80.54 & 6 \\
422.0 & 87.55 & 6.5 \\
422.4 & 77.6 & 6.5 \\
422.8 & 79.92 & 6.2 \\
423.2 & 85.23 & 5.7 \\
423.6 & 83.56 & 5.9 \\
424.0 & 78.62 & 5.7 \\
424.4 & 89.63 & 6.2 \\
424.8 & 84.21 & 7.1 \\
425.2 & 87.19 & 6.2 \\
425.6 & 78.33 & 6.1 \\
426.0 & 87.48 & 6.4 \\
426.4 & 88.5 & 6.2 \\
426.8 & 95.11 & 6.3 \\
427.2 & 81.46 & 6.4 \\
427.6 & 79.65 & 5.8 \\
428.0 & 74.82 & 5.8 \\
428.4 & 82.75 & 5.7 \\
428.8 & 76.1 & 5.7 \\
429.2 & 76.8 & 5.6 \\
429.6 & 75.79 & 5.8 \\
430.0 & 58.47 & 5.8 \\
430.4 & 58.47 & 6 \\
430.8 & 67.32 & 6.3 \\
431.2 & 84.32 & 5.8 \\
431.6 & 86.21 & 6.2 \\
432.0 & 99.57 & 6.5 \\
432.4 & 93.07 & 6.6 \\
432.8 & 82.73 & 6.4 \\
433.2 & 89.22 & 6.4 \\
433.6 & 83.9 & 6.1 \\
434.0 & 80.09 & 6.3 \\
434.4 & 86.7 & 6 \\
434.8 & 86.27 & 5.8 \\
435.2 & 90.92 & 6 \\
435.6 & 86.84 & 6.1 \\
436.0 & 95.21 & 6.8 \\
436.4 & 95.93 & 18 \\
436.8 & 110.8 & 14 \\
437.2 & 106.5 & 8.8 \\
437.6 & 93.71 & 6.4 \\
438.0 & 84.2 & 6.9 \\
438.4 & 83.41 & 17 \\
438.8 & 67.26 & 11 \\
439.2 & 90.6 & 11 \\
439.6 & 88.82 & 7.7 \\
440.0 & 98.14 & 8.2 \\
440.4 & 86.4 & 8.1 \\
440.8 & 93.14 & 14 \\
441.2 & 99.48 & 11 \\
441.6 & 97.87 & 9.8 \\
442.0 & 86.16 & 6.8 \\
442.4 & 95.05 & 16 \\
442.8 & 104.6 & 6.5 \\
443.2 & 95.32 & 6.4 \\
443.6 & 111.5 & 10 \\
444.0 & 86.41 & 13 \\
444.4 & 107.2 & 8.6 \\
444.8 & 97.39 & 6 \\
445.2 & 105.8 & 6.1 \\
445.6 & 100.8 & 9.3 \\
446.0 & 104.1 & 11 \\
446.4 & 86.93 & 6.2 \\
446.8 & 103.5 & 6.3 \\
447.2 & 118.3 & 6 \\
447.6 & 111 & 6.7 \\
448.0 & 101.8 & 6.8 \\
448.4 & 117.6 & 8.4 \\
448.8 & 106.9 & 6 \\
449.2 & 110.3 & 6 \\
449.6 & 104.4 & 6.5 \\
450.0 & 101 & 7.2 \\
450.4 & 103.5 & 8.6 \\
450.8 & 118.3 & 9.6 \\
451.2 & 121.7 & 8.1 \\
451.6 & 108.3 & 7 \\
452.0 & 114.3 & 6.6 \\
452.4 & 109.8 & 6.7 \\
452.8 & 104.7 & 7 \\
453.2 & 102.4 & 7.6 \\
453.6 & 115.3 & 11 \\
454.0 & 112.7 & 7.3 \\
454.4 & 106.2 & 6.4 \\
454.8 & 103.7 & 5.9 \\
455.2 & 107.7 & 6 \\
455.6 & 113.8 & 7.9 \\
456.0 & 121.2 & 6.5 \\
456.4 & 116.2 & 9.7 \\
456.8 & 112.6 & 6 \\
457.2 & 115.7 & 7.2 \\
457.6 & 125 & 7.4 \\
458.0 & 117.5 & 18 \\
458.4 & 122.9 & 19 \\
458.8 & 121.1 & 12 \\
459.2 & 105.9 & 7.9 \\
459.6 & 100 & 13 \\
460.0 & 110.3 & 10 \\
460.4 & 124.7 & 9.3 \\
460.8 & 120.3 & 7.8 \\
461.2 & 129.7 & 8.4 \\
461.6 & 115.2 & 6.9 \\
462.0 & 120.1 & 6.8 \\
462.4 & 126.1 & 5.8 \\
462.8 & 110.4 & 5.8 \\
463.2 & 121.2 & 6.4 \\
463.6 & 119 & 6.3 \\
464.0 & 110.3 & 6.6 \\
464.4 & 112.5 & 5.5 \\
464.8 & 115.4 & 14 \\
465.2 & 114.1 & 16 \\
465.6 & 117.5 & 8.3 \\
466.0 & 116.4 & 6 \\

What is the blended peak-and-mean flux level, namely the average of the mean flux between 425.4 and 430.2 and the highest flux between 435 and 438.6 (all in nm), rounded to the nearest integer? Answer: 95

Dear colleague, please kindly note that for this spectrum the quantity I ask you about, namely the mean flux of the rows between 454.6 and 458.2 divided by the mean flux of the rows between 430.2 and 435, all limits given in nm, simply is 1.38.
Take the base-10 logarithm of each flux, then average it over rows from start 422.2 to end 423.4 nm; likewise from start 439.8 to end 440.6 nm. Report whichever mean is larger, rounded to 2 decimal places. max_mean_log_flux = 1.96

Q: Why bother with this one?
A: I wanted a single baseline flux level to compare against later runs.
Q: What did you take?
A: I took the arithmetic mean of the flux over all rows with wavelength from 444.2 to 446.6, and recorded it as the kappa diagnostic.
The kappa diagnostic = 100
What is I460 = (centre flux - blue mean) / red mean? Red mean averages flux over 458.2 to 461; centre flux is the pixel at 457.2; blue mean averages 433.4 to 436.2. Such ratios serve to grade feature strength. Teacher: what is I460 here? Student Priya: 0.25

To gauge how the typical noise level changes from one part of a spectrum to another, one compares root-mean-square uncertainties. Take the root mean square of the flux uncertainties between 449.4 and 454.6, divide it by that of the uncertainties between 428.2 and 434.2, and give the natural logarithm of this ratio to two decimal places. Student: 0.24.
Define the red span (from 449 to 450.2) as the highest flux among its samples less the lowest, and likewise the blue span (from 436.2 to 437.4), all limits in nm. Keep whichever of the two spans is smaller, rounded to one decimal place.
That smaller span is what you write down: 9.3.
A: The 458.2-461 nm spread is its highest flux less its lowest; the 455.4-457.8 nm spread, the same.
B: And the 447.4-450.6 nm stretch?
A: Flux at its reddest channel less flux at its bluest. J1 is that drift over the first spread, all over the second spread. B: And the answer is -0.024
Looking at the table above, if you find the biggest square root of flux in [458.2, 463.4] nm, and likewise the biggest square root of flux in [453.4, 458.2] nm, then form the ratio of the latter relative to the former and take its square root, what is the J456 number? 0.991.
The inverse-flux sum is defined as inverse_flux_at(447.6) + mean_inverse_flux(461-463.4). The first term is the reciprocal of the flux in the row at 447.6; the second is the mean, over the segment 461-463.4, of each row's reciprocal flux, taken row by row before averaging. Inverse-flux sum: 0.0173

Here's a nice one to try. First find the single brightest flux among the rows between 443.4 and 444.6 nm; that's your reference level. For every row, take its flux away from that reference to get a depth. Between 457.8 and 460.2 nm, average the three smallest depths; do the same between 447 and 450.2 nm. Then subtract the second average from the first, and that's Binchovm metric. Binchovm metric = -5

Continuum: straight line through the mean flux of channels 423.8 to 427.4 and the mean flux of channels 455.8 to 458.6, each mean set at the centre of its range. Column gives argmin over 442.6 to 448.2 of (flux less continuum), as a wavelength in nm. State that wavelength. 446.4 nm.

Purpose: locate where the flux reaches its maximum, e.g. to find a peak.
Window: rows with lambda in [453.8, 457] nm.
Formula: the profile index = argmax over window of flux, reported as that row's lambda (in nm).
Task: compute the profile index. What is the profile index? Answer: 456.0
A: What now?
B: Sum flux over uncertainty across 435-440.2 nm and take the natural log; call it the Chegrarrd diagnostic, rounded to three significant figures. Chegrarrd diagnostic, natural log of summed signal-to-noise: 4.93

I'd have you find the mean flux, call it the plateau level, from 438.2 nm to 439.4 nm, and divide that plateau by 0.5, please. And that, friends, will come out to 161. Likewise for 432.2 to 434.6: 172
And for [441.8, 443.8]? 197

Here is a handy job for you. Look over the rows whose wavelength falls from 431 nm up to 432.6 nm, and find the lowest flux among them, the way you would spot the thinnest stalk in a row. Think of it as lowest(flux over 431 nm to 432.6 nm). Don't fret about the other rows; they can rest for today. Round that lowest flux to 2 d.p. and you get 84.32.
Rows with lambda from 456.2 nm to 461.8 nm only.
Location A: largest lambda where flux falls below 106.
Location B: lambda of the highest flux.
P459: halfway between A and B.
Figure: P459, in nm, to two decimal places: 460.40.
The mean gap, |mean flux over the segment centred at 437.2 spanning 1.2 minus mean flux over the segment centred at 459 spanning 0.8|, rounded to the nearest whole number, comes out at 10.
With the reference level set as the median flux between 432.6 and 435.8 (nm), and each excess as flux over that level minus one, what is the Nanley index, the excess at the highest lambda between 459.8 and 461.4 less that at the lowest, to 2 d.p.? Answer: 0.22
